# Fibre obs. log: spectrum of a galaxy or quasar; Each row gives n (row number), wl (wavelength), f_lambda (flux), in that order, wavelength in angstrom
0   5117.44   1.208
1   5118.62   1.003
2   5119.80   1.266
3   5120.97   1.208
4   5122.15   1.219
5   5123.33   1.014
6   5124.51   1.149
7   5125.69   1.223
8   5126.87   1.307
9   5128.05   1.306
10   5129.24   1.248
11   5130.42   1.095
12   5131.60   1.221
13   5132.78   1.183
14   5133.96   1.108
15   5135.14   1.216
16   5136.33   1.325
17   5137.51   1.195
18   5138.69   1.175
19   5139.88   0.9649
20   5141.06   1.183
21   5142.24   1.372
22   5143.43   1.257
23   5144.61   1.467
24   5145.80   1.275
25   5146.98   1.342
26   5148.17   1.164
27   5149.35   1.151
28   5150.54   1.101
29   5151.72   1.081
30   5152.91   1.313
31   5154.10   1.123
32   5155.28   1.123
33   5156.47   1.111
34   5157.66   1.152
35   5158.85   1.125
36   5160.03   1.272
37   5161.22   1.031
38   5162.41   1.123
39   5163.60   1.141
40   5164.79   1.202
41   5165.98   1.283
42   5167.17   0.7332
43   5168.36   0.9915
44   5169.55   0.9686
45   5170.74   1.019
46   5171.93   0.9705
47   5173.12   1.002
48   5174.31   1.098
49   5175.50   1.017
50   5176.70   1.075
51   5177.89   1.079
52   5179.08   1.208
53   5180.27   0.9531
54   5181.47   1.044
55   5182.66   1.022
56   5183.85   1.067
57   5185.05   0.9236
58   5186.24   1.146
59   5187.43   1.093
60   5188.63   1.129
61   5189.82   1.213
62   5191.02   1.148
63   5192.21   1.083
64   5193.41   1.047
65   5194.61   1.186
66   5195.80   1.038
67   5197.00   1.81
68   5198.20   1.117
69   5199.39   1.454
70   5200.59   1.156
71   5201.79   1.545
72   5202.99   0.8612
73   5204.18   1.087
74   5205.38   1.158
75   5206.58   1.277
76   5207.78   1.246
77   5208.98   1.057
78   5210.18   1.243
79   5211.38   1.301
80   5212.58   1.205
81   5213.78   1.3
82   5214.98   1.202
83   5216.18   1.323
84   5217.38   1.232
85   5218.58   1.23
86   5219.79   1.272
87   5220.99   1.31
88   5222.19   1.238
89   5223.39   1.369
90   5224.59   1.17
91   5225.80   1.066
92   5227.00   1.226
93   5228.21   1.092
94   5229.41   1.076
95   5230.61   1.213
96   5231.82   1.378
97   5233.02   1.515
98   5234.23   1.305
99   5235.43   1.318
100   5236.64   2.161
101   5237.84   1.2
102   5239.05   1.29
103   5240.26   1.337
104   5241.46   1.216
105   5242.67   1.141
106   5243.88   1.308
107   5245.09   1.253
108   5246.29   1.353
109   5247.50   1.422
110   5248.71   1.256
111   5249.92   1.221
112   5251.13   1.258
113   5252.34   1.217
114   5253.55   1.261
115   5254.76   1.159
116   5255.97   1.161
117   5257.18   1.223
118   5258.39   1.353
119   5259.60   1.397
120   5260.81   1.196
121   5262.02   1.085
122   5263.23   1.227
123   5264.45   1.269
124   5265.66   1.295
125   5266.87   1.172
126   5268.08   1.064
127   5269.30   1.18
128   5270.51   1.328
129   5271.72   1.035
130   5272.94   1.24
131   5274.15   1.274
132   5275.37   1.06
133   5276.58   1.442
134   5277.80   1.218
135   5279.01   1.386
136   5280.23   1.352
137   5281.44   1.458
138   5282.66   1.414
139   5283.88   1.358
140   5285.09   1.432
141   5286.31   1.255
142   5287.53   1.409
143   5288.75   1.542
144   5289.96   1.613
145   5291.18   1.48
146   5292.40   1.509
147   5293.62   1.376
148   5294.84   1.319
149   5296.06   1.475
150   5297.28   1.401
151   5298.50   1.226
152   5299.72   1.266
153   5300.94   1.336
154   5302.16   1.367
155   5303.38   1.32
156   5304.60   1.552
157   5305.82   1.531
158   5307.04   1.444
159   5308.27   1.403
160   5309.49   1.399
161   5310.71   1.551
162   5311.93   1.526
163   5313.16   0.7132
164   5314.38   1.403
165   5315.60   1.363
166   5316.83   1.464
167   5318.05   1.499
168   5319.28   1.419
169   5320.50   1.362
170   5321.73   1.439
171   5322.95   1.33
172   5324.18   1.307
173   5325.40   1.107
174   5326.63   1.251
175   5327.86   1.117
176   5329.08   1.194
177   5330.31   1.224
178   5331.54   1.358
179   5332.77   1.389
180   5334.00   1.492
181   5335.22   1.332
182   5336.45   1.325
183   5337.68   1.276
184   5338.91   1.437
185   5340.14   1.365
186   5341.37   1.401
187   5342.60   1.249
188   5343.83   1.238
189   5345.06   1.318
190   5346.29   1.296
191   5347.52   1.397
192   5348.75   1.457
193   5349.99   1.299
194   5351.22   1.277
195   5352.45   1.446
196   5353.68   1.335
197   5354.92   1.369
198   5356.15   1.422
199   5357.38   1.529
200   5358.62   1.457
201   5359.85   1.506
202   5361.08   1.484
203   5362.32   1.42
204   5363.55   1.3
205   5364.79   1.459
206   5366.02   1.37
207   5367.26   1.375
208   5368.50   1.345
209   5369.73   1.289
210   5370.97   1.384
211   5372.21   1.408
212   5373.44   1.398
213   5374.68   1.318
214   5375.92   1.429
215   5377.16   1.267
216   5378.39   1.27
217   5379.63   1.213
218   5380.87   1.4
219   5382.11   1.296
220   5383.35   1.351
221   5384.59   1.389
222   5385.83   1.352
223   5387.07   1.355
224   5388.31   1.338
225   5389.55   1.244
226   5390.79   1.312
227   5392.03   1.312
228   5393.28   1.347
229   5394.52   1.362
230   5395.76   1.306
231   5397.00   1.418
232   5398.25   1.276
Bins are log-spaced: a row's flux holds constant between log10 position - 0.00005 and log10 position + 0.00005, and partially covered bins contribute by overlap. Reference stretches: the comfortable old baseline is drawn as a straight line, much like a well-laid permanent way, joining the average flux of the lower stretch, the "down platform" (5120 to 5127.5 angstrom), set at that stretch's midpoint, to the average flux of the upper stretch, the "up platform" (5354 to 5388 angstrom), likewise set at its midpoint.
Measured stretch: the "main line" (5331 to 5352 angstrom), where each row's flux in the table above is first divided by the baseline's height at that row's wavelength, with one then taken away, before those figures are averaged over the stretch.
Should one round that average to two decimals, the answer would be 0.00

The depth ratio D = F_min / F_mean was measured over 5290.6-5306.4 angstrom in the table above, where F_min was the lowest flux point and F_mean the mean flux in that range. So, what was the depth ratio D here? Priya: 0.878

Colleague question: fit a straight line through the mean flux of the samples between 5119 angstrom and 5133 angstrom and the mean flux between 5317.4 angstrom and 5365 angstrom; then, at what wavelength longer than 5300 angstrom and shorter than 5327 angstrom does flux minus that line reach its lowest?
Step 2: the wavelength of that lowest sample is 5313.16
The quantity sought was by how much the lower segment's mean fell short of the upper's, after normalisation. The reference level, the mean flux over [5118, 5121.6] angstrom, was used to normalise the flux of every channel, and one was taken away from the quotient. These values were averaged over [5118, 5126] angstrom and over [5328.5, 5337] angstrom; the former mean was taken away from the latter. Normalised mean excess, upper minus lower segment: 0.15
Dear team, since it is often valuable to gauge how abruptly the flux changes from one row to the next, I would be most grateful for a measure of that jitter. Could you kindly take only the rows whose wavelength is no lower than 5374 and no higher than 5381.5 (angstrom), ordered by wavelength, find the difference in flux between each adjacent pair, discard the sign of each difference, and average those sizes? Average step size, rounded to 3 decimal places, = 0.104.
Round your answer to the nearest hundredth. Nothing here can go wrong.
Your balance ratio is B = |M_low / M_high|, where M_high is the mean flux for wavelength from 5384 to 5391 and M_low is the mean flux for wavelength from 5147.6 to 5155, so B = 0.87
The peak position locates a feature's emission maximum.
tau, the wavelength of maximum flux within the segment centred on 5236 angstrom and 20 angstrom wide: 5236.64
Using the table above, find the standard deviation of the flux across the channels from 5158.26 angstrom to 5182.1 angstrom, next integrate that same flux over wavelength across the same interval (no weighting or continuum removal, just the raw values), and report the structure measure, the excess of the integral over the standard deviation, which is 25.3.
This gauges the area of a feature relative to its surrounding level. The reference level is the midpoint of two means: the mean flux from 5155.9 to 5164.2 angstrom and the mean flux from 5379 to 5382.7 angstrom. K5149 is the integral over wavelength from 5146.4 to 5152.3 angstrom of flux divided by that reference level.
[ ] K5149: 5.7 angstrom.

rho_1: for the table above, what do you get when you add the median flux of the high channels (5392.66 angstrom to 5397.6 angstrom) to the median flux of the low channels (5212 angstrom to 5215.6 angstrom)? 2.56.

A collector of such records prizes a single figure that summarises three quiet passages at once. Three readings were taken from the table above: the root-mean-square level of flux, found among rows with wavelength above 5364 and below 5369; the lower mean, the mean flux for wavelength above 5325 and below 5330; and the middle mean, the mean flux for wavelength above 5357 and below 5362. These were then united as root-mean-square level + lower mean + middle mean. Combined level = 4.05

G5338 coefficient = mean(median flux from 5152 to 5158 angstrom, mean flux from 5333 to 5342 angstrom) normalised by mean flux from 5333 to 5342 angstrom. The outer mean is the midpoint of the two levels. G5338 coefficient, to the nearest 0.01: 0.91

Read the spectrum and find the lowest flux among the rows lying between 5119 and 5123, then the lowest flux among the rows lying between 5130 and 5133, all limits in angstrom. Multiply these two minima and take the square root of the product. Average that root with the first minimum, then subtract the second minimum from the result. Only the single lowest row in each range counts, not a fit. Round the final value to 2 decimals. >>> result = 0.08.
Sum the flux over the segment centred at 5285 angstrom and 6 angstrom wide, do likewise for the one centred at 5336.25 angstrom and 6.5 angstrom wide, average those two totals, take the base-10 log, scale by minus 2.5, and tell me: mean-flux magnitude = -2.09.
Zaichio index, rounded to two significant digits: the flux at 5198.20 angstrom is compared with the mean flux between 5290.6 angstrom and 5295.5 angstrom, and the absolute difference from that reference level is 0.30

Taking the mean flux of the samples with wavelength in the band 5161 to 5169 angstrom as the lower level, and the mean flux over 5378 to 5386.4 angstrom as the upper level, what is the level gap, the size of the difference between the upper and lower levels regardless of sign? 0.25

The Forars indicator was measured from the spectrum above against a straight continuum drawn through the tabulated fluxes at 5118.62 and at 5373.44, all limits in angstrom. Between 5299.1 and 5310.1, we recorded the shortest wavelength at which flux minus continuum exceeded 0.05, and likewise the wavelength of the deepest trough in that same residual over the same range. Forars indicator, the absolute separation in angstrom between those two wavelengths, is 1.2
